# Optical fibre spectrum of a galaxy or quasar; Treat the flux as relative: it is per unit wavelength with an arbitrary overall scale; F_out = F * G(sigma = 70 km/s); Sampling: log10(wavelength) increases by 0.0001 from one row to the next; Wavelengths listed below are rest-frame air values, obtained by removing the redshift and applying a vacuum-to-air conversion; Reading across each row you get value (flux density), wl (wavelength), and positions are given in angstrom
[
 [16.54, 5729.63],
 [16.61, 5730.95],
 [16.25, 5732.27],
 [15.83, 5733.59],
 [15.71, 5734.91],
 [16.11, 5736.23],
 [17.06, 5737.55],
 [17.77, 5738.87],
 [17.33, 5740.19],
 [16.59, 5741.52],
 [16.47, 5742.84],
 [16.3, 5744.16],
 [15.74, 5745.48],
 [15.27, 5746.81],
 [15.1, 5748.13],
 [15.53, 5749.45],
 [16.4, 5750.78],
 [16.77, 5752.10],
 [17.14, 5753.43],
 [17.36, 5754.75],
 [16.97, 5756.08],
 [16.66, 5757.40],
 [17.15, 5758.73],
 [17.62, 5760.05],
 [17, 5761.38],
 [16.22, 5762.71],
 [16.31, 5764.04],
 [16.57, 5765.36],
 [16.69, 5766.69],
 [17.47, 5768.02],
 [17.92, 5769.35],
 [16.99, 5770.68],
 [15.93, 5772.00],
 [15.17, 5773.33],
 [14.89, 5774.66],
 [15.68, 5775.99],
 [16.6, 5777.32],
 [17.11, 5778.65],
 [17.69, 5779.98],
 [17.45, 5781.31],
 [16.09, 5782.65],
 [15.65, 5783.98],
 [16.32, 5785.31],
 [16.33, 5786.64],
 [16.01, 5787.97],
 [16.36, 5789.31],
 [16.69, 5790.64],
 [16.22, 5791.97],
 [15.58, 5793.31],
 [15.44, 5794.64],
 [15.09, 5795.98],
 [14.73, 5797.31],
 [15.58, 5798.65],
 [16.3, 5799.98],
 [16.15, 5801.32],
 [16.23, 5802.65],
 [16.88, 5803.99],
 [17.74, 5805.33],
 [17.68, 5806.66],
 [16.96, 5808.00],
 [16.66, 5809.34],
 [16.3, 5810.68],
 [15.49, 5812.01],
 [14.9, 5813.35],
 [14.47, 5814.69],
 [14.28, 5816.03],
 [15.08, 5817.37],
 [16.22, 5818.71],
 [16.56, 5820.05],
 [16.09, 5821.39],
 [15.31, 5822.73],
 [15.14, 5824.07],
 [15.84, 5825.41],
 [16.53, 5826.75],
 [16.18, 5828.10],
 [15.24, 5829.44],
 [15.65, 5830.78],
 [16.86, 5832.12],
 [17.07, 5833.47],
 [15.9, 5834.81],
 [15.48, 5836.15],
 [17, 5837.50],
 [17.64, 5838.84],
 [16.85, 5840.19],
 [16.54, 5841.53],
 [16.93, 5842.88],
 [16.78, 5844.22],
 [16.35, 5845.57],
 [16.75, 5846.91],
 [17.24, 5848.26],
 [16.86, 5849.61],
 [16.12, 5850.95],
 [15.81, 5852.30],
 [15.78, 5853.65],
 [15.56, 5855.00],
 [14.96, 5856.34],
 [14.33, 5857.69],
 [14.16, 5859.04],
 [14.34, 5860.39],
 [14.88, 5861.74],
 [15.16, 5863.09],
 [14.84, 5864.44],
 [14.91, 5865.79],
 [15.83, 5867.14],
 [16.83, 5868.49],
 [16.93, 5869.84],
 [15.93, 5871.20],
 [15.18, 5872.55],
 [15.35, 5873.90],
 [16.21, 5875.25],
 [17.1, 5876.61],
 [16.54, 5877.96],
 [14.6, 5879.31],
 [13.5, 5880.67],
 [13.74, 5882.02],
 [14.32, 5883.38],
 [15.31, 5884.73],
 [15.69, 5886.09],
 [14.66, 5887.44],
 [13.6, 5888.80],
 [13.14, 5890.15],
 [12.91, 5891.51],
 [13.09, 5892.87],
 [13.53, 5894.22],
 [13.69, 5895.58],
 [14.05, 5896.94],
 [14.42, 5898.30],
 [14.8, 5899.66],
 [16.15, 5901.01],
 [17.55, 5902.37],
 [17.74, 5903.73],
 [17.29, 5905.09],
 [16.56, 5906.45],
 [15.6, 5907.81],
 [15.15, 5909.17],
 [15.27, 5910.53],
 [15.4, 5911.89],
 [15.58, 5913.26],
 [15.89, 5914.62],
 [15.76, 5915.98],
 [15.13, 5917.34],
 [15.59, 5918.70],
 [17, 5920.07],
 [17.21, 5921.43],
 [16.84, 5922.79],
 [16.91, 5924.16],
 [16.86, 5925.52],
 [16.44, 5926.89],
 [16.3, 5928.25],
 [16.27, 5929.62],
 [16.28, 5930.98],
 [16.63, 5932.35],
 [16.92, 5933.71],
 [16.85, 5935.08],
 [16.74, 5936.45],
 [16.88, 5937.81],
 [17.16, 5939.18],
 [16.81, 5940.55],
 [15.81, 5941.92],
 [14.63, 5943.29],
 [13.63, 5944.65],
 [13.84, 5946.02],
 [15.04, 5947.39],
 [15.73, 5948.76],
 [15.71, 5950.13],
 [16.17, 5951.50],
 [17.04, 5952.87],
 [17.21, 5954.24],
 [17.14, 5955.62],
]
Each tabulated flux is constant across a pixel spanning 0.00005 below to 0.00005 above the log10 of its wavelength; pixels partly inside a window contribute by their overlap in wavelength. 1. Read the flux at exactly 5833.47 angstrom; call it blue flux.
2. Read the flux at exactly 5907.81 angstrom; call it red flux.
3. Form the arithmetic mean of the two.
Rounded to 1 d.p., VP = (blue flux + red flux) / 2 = 16.3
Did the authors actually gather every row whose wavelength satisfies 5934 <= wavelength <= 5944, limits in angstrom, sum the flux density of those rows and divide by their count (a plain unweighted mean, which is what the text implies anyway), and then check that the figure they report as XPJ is 16.4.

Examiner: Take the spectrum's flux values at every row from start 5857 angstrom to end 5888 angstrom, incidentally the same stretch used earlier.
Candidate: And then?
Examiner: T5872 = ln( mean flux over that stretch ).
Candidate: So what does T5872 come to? 2.72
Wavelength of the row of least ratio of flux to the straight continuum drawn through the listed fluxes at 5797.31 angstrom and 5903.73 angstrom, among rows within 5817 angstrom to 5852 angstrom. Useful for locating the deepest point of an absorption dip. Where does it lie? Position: 5829.44 angstrom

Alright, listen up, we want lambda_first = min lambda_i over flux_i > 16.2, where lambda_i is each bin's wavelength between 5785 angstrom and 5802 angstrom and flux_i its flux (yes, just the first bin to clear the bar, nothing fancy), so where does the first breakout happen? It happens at 5785.31 angstrom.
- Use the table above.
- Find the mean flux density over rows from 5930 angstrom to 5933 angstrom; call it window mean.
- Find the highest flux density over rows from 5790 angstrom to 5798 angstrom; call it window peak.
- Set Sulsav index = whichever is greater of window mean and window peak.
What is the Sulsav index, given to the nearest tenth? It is 16.7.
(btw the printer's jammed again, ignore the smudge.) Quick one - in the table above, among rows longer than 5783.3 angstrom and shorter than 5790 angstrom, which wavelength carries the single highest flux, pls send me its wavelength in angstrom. 5789.31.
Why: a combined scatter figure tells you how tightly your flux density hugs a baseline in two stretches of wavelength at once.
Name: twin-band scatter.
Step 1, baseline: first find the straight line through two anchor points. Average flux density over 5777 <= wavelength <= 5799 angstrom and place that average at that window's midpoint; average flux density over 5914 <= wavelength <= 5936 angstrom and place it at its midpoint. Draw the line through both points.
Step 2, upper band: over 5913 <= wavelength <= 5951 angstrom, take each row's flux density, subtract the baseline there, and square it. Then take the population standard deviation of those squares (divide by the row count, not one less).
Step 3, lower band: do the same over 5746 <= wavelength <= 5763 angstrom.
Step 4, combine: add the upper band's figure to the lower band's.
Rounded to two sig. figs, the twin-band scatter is 2.5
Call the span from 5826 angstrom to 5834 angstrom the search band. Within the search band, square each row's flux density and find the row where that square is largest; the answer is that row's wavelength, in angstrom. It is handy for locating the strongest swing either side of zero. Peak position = 5833.47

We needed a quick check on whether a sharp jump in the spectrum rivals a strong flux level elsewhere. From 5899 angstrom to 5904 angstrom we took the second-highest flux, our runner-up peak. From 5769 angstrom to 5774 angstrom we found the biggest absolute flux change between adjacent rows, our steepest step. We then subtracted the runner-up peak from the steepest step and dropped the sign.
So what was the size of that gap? 16.5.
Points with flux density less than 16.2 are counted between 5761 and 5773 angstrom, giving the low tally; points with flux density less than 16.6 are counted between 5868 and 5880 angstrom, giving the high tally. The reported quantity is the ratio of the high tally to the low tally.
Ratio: 6.0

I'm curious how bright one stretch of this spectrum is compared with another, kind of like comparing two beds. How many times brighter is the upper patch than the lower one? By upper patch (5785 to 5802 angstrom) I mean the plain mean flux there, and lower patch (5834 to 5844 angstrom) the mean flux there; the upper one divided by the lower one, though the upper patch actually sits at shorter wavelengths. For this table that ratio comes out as 0.96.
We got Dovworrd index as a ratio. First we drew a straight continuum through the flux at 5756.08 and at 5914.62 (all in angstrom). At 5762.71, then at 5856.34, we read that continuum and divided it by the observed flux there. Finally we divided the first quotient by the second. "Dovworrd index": 0.96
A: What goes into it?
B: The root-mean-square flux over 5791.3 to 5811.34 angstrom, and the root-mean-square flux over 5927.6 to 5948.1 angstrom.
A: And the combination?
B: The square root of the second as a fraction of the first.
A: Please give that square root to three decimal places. 0.993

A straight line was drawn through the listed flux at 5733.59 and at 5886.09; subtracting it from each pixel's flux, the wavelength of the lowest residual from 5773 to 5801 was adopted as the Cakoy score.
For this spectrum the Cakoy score 5797.31 angstrom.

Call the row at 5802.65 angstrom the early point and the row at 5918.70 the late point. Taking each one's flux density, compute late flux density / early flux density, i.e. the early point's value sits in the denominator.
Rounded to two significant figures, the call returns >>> 0.96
